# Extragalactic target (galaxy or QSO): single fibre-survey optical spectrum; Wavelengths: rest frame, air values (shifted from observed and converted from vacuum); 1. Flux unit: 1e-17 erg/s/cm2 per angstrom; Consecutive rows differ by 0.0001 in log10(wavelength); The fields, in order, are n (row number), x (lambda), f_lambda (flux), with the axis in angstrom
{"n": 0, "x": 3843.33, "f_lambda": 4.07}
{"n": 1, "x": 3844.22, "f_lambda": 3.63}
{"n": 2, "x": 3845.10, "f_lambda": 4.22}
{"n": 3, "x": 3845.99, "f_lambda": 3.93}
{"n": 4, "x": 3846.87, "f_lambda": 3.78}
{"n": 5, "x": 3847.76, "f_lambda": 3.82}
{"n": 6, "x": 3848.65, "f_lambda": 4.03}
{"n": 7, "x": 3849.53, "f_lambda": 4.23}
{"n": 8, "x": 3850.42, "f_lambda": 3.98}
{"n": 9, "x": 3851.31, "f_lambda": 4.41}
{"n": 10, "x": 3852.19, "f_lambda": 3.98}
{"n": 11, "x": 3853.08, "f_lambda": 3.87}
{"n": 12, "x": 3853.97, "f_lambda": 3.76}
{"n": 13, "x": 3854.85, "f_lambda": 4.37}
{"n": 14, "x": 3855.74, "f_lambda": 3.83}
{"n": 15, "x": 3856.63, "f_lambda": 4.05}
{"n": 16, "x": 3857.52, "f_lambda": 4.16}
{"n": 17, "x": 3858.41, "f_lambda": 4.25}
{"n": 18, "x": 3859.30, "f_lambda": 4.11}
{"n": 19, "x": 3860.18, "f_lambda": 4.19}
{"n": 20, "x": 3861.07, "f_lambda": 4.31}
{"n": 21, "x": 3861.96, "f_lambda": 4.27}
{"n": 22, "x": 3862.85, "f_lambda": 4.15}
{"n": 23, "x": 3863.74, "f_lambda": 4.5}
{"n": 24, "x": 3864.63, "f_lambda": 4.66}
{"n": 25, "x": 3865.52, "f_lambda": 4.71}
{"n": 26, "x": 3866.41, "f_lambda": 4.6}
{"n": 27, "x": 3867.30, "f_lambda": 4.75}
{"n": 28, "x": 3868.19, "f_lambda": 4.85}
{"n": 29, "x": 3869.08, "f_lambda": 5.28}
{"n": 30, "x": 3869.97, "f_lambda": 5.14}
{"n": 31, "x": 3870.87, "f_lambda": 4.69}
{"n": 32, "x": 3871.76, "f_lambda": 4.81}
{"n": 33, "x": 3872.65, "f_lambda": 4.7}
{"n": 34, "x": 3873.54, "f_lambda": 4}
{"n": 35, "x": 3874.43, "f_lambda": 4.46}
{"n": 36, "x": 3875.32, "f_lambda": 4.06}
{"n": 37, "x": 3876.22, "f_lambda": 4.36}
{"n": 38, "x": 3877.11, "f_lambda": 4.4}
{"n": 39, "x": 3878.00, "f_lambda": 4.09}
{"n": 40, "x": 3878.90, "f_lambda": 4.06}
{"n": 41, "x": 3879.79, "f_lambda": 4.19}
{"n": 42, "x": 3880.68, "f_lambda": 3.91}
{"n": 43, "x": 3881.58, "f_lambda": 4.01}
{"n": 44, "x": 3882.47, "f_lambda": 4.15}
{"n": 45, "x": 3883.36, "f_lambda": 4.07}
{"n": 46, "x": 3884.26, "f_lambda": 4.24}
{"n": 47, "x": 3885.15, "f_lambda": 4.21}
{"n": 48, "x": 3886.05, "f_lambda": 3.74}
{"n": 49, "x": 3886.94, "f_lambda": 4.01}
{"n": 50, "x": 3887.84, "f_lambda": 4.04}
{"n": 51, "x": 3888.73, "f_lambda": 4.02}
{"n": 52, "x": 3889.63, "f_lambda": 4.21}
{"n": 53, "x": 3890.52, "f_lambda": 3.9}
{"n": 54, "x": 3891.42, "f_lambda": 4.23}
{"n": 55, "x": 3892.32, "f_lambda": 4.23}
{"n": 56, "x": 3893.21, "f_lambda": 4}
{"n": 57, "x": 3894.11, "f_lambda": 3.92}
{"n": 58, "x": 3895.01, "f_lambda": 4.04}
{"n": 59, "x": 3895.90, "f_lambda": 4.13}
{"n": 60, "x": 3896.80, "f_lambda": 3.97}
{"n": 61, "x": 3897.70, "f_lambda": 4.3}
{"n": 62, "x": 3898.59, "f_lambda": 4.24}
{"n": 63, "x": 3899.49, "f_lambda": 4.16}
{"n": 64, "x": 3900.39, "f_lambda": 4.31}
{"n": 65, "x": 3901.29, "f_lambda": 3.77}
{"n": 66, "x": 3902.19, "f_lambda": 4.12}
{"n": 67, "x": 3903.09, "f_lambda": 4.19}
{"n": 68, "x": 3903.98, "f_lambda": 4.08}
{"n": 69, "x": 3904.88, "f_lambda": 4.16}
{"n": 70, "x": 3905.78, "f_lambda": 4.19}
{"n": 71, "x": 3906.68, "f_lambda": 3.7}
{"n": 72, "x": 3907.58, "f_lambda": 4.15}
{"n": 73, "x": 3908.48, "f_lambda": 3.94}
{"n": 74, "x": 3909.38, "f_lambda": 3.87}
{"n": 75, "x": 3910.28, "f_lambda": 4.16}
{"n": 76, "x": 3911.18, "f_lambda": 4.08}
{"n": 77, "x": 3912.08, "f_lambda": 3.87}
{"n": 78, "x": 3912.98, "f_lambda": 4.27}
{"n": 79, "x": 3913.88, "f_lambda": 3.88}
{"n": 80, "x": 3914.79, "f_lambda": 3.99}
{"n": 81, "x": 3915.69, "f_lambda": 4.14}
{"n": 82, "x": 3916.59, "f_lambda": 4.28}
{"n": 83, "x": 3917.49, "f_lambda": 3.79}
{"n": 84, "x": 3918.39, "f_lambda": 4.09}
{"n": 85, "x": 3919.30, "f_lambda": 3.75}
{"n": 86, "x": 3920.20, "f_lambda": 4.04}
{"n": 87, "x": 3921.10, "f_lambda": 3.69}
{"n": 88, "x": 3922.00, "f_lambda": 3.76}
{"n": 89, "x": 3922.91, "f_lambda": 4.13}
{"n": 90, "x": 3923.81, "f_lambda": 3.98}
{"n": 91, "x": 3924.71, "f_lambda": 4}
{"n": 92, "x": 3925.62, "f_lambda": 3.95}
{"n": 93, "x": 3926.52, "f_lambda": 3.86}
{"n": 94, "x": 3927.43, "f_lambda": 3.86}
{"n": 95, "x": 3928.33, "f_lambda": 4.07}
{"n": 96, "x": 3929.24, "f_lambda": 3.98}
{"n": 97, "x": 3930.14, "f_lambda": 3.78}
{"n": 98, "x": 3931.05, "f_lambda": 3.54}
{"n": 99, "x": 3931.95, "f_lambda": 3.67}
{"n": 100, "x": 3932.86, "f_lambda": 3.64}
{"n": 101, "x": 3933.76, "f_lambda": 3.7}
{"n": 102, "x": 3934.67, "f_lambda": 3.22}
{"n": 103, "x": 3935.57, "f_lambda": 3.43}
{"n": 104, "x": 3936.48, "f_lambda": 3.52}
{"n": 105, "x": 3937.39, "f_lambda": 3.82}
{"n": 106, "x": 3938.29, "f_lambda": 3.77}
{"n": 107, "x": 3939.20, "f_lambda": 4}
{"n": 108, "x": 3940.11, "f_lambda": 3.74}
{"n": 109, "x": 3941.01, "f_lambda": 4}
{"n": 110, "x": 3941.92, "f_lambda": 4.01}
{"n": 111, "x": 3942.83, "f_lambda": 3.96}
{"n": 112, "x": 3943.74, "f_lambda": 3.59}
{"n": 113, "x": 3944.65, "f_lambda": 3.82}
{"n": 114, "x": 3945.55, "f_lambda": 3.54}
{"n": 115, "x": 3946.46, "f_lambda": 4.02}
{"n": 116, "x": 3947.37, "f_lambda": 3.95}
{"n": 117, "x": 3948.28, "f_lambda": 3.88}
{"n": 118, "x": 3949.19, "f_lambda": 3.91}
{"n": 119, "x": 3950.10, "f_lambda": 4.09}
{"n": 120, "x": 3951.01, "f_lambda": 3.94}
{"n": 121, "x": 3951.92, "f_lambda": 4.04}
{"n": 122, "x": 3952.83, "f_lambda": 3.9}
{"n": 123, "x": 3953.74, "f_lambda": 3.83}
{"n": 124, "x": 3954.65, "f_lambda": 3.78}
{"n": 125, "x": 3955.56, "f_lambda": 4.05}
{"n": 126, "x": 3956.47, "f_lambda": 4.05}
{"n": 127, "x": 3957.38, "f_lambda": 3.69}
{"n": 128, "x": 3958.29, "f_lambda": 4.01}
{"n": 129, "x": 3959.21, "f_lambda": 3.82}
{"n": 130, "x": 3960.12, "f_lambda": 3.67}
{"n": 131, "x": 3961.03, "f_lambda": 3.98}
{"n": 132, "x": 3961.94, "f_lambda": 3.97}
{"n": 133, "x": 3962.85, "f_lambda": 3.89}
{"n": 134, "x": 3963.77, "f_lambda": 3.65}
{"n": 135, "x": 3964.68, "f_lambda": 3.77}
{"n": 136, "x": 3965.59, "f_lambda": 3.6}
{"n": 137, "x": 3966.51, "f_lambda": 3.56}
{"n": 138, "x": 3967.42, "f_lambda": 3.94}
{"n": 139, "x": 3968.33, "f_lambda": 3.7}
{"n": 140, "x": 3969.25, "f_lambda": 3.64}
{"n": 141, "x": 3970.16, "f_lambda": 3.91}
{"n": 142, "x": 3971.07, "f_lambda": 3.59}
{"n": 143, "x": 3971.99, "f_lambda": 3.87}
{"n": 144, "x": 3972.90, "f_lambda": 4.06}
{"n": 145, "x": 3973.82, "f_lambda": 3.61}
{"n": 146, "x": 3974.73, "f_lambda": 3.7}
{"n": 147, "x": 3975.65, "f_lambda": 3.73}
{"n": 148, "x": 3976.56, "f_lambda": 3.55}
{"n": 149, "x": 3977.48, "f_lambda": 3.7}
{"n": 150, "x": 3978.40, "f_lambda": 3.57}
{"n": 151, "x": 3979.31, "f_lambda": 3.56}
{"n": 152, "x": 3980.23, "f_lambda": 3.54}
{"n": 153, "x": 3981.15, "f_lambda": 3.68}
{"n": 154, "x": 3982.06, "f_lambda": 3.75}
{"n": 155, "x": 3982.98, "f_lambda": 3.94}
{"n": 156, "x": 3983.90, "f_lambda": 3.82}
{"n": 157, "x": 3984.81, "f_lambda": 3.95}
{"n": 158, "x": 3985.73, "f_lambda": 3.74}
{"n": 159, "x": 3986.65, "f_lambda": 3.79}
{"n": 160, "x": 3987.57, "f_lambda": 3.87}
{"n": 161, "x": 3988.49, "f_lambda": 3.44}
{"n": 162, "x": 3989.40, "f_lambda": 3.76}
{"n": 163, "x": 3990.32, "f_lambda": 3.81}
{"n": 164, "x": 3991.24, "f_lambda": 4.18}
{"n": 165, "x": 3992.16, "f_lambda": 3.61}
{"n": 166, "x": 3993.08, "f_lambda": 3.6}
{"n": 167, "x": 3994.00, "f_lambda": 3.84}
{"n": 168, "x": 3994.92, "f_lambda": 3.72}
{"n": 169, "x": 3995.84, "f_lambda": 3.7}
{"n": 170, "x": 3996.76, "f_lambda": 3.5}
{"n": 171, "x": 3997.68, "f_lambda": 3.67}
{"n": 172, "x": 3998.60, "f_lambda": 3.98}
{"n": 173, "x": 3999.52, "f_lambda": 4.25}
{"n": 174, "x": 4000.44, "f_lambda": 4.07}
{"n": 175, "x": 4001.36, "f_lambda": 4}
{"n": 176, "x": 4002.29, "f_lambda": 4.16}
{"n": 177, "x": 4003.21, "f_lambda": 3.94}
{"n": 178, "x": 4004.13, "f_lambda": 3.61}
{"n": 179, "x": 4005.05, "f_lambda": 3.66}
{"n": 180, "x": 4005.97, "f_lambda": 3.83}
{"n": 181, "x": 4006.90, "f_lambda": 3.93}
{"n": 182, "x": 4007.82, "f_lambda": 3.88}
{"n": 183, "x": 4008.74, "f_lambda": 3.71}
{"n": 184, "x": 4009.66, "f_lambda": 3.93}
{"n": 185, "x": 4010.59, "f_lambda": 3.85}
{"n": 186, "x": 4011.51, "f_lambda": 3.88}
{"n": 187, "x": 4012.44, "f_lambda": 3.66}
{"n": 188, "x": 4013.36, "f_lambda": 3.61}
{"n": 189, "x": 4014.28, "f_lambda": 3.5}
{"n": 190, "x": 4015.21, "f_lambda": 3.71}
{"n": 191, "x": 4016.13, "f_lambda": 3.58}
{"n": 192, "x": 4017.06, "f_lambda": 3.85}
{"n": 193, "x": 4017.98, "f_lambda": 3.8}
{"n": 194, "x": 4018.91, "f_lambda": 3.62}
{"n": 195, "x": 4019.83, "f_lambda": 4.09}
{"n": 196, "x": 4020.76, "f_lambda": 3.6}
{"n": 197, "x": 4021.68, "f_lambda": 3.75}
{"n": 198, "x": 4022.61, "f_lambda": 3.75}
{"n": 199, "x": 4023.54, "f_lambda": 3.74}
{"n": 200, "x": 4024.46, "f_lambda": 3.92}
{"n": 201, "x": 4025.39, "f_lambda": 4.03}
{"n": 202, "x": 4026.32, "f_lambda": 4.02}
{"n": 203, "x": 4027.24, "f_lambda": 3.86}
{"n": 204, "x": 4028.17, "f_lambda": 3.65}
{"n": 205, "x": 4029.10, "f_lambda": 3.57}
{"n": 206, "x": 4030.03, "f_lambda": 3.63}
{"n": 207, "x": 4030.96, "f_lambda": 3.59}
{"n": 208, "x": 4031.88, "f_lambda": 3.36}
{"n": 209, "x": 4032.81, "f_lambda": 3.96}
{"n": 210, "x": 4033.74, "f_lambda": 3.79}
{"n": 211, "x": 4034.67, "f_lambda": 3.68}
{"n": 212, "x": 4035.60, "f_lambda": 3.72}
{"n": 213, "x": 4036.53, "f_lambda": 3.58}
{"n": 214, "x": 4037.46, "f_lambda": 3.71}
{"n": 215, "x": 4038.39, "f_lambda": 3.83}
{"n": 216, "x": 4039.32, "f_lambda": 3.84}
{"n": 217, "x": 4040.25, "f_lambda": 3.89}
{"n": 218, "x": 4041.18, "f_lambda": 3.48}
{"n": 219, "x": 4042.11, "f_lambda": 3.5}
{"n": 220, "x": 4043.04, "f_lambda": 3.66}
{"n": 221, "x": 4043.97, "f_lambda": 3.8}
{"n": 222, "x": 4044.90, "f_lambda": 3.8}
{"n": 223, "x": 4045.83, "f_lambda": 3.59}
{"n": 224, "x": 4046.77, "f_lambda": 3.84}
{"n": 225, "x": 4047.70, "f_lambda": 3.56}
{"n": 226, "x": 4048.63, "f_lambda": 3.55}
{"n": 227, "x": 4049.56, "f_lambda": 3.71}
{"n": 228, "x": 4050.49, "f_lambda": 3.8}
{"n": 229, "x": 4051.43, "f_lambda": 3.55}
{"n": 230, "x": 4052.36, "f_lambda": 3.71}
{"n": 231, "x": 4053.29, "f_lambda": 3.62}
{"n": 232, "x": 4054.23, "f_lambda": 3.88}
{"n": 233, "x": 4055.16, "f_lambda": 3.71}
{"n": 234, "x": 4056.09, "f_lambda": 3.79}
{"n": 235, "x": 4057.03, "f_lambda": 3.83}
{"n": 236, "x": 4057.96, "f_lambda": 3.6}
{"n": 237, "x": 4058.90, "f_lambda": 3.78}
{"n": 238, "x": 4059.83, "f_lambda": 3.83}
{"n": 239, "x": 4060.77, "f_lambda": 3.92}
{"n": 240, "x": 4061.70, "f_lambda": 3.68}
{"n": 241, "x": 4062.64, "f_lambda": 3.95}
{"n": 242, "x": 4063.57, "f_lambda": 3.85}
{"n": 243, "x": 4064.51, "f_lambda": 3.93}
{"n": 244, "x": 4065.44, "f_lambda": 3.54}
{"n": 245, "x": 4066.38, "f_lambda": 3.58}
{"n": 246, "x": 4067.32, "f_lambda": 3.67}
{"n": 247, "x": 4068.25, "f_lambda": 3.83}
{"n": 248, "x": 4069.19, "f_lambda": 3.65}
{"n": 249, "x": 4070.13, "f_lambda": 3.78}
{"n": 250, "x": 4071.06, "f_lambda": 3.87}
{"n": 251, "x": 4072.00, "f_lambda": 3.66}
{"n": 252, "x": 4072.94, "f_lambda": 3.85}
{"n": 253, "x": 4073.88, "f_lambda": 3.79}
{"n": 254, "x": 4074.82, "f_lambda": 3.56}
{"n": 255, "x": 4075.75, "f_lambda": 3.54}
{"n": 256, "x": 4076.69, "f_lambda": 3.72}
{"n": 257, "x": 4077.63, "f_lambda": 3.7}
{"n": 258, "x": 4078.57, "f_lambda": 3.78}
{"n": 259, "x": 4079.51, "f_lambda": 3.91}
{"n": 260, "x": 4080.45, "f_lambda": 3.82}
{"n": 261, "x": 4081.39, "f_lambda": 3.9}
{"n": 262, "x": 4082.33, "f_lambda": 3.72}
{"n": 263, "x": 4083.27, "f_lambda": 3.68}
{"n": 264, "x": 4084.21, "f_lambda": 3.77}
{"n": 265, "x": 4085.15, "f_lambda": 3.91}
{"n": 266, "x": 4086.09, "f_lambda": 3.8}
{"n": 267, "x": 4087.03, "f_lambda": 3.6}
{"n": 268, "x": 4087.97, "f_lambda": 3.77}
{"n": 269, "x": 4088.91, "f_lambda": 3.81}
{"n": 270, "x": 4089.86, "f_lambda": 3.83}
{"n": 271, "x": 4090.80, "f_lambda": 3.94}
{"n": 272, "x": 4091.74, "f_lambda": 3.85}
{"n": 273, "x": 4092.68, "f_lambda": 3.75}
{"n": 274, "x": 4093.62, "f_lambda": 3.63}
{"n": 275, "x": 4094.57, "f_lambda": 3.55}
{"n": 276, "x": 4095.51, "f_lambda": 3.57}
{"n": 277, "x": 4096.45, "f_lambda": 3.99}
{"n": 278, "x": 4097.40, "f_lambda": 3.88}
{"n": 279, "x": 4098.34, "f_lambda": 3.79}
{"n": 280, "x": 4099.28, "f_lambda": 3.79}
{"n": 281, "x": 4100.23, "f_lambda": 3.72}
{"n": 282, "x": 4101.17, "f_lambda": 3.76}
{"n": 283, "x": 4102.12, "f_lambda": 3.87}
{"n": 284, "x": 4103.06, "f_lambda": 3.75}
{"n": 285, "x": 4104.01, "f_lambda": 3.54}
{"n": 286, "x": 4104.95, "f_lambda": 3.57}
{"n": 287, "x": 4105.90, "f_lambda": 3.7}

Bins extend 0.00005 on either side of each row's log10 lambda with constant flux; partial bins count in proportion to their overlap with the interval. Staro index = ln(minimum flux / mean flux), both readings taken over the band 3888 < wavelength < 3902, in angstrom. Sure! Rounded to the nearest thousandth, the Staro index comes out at -0.083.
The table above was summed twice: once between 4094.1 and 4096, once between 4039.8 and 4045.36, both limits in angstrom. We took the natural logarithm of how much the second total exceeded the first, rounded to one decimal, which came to 2.7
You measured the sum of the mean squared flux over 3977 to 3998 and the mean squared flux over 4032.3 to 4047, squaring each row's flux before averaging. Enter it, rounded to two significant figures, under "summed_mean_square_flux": 28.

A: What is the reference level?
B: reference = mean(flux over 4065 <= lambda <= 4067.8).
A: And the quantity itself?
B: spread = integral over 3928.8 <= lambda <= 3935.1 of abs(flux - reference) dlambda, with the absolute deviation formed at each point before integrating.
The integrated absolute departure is 1.1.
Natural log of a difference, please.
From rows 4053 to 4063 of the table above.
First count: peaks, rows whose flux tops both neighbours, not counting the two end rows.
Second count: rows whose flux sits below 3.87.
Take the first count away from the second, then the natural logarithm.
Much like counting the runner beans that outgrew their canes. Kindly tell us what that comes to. 1.6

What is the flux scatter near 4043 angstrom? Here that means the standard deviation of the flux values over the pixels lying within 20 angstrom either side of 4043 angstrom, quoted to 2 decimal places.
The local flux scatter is 0.15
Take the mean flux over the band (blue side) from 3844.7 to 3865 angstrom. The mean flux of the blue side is 4.12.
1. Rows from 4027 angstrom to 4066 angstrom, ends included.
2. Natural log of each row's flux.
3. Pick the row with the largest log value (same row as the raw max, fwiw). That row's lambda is 4032.81 angstrom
